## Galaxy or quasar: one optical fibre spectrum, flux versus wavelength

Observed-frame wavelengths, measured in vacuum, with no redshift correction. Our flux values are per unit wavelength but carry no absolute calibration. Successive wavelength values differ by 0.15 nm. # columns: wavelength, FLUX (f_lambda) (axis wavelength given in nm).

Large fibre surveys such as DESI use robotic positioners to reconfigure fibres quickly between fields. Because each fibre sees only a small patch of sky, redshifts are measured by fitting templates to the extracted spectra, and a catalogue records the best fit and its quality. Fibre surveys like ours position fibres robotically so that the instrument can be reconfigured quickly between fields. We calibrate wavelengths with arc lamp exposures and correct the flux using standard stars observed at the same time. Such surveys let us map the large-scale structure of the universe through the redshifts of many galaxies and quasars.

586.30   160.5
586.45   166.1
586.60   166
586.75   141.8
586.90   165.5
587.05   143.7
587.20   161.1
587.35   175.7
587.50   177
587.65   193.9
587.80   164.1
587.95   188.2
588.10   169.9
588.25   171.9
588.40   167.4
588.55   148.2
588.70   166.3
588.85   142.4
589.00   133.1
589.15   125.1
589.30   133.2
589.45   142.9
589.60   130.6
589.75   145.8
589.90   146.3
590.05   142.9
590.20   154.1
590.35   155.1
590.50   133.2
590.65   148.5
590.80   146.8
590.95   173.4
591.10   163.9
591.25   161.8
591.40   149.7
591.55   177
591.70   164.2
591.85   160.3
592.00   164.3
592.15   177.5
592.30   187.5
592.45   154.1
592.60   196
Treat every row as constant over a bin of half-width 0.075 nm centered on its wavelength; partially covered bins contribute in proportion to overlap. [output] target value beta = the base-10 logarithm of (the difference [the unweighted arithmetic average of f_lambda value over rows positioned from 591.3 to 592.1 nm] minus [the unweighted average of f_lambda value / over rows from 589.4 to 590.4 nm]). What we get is 1.2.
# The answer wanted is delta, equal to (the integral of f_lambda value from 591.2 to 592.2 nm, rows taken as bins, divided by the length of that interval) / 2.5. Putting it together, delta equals 66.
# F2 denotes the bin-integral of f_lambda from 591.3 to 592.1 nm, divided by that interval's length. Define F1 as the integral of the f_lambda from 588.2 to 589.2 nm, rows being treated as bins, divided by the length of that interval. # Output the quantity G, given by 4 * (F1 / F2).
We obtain 3.7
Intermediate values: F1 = 151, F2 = 164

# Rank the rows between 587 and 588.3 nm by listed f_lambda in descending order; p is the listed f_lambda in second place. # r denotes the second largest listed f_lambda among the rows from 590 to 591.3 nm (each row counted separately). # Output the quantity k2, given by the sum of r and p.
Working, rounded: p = 188.2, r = 163.9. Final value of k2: 352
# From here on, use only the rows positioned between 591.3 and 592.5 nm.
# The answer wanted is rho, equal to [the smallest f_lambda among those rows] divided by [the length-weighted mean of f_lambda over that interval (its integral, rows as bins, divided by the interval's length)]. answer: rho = 0.896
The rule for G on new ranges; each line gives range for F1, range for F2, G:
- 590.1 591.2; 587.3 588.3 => 3.5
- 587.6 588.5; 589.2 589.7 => 5.2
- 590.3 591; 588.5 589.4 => 4.3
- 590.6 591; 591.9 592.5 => 3.6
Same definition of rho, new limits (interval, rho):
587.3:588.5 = 0.935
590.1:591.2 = 0.868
